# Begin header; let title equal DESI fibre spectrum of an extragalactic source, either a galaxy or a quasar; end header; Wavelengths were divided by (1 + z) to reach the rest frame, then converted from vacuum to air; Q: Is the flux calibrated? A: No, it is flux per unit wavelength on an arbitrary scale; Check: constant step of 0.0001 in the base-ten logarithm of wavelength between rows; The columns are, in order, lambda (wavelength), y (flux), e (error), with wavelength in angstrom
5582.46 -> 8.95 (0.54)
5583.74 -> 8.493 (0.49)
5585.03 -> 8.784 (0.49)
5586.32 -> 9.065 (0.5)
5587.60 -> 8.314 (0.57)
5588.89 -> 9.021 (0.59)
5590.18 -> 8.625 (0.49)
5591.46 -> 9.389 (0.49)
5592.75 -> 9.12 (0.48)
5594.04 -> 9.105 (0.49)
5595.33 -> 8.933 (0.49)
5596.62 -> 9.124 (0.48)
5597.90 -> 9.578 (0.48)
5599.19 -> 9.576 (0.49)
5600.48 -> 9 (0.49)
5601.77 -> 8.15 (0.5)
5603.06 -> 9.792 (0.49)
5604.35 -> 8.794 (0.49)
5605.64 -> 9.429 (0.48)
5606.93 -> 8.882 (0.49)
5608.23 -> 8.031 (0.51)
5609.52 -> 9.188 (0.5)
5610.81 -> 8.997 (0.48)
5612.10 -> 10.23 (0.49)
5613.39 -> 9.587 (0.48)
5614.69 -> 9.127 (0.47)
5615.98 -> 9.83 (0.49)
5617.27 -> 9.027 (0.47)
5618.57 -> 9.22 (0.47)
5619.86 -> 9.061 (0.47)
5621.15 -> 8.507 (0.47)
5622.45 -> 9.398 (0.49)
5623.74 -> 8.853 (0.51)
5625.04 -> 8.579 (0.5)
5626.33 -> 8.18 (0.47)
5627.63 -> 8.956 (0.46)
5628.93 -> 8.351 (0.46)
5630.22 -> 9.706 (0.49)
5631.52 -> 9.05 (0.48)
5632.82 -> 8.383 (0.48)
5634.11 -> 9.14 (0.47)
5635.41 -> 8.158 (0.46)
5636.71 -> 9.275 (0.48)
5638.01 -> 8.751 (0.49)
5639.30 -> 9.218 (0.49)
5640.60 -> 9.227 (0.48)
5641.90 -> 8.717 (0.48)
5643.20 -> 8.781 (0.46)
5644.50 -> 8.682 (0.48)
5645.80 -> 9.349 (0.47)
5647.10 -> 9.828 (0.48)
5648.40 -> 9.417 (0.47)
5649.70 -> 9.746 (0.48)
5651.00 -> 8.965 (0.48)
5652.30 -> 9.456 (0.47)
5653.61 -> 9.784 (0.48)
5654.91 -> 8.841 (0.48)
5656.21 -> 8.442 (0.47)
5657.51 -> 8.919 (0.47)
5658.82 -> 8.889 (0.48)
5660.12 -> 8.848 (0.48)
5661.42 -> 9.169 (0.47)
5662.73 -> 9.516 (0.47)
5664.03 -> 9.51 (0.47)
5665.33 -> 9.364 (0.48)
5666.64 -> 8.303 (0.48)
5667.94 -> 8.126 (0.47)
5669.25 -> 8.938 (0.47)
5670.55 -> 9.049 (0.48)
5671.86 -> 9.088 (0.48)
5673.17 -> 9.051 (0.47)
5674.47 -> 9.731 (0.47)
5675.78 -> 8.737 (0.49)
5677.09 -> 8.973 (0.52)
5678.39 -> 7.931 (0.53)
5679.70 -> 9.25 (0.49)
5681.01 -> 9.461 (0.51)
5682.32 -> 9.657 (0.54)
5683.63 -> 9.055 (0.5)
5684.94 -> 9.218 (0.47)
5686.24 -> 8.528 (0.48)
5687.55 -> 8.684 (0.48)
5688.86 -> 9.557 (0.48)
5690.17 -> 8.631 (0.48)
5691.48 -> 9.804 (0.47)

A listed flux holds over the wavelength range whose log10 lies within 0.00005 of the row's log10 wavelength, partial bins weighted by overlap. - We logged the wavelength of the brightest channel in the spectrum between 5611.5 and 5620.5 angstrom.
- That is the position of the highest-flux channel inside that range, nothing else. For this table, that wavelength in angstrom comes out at 5612.10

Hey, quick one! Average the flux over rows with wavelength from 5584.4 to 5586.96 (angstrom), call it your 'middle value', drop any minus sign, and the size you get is 8.92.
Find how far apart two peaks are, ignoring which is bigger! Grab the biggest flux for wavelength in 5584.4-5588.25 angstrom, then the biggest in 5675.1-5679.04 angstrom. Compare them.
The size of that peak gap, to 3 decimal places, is 0.092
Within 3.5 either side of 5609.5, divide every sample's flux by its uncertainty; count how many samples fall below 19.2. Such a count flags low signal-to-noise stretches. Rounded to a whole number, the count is 4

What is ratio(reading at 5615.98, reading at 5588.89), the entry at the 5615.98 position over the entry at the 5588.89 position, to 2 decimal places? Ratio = 1.09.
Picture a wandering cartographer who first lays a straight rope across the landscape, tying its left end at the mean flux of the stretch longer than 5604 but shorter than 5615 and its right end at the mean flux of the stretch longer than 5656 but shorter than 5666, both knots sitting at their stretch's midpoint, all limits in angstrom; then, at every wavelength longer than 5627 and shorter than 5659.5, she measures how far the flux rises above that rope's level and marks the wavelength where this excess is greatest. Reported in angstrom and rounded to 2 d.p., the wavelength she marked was 5647.10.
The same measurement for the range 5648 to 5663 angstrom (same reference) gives 5653.61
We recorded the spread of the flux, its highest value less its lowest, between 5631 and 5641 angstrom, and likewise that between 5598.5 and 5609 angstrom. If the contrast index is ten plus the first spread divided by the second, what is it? 10.6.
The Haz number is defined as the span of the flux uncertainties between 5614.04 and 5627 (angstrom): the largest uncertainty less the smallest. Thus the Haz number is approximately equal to 0.040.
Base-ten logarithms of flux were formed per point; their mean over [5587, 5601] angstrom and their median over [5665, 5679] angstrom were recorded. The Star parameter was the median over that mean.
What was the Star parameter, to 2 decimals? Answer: 1.00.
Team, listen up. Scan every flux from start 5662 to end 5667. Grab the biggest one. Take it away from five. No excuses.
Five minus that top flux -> -4.52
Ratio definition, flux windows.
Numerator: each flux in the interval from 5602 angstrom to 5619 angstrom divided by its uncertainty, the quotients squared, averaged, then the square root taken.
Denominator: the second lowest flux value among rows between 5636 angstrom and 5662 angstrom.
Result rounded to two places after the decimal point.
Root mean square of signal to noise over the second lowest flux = 2.20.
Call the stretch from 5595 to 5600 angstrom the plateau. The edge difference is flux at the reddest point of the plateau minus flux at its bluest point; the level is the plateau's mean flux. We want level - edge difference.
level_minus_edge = 8.7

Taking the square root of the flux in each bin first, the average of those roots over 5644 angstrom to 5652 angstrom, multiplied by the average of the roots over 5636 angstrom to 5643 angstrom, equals 9.18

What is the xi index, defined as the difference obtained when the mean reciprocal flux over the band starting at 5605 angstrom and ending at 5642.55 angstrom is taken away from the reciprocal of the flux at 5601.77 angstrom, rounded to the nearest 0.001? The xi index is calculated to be 0.011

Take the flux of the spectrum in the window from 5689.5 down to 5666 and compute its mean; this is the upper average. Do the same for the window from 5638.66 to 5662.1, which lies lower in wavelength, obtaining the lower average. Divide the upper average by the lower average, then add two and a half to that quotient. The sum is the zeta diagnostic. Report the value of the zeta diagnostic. 3.48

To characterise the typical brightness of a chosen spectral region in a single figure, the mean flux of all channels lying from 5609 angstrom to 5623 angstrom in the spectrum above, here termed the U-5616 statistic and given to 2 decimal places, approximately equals 9.29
